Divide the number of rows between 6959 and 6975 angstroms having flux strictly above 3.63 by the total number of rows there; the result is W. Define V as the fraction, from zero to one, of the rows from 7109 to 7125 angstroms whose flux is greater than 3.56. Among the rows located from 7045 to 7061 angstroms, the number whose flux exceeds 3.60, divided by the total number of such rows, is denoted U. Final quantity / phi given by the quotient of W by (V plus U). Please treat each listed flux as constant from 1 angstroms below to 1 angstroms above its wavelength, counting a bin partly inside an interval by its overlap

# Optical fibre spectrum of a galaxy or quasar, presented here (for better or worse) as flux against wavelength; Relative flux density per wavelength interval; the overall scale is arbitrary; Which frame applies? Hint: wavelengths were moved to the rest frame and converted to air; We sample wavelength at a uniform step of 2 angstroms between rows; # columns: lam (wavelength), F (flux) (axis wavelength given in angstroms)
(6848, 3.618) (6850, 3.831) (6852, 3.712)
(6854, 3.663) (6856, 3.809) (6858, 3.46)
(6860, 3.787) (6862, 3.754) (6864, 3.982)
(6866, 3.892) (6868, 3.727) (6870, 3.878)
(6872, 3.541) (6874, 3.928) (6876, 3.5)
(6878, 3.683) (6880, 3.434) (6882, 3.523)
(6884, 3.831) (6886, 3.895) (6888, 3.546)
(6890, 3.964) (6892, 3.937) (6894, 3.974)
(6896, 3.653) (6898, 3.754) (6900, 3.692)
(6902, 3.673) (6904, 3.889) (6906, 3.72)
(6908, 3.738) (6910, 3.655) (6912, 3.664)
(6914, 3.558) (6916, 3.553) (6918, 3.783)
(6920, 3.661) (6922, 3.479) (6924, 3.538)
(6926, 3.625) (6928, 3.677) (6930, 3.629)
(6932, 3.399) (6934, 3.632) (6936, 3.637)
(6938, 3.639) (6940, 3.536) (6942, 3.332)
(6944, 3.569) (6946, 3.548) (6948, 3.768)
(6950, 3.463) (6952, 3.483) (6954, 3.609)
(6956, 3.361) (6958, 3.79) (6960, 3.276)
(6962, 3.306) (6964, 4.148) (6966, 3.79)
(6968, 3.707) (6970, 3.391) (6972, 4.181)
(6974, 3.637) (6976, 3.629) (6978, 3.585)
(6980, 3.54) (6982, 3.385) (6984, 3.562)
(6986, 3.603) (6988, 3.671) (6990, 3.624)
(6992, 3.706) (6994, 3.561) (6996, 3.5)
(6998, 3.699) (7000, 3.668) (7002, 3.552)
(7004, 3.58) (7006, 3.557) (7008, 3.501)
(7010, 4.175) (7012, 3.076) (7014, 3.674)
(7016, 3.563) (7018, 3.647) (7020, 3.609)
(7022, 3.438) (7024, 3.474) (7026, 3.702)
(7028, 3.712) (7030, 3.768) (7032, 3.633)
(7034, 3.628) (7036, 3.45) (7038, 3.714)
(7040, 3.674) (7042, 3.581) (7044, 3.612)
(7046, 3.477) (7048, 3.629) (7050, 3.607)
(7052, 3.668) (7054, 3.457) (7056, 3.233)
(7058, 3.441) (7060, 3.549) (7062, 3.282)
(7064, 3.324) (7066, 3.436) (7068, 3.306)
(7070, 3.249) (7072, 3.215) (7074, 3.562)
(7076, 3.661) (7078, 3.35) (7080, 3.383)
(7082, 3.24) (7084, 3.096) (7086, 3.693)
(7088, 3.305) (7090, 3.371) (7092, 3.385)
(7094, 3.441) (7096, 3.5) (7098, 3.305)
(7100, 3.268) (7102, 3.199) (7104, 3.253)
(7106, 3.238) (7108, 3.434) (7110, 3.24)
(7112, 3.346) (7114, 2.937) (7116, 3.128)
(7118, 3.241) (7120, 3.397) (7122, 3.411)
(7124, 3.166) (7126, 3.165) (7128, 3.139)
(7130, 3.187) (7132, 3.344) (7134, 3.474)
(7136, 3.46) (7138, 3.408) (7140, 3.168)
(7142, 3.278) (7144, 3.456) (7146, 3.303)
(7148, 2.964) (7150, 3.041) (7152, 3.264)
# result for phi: 1.7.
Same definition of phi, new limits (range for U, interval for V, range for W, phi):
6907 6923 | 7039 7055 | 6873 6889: 0.4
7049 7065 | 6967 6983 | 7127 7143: 0.0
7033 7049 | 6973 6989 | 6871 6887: 0.4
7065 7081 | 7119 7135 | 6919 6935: 3.0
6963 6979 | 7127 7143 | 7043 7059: 0.2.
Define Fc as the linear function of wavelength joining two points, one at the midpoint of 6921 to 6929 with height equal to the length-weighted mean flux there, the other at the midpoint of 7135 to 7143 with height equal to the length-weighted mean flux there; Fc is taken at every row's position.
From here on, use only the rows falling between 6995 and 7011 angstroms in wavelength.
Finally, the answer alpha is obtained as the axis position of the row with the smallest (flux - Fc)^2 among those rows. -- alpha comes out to 6996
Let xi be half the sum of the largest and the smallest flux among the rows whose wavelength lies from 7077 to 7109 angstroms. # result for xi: 3.39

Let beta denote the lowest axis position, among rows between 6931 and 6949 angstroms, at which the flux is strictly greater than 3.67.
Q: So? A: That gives 6948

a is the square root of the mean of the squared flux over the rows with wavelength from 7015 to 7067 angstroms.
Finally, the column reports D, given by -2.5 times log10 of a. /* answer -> -1.38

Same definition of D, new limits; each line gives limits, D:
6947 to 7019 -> -1.40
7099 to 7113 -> -1.29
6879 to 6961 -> -1.40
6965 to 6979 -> -1.42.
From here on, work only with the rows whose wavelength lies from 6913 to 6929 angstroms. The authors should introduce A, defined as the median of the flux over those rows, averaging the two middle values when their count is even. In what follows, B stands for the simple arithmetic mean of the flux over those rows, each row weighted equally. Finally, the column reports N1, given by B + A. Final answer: 7.20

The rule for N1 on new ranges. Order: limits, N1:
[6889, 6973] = 7.30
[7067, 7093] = 6.72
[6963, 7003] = 7.28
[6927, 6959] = 7.16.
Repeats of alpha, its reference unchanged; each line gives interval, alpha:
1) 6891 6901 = 6896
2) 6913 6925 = 6914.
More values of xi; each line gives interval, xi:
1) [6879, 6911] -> 3.70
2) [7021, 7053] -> 3.60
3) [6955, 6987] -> 3.73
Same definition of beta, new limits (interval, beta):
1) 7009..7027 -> 7010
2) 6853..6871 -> 6856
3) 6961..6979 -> 6964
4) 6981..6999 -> 6988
